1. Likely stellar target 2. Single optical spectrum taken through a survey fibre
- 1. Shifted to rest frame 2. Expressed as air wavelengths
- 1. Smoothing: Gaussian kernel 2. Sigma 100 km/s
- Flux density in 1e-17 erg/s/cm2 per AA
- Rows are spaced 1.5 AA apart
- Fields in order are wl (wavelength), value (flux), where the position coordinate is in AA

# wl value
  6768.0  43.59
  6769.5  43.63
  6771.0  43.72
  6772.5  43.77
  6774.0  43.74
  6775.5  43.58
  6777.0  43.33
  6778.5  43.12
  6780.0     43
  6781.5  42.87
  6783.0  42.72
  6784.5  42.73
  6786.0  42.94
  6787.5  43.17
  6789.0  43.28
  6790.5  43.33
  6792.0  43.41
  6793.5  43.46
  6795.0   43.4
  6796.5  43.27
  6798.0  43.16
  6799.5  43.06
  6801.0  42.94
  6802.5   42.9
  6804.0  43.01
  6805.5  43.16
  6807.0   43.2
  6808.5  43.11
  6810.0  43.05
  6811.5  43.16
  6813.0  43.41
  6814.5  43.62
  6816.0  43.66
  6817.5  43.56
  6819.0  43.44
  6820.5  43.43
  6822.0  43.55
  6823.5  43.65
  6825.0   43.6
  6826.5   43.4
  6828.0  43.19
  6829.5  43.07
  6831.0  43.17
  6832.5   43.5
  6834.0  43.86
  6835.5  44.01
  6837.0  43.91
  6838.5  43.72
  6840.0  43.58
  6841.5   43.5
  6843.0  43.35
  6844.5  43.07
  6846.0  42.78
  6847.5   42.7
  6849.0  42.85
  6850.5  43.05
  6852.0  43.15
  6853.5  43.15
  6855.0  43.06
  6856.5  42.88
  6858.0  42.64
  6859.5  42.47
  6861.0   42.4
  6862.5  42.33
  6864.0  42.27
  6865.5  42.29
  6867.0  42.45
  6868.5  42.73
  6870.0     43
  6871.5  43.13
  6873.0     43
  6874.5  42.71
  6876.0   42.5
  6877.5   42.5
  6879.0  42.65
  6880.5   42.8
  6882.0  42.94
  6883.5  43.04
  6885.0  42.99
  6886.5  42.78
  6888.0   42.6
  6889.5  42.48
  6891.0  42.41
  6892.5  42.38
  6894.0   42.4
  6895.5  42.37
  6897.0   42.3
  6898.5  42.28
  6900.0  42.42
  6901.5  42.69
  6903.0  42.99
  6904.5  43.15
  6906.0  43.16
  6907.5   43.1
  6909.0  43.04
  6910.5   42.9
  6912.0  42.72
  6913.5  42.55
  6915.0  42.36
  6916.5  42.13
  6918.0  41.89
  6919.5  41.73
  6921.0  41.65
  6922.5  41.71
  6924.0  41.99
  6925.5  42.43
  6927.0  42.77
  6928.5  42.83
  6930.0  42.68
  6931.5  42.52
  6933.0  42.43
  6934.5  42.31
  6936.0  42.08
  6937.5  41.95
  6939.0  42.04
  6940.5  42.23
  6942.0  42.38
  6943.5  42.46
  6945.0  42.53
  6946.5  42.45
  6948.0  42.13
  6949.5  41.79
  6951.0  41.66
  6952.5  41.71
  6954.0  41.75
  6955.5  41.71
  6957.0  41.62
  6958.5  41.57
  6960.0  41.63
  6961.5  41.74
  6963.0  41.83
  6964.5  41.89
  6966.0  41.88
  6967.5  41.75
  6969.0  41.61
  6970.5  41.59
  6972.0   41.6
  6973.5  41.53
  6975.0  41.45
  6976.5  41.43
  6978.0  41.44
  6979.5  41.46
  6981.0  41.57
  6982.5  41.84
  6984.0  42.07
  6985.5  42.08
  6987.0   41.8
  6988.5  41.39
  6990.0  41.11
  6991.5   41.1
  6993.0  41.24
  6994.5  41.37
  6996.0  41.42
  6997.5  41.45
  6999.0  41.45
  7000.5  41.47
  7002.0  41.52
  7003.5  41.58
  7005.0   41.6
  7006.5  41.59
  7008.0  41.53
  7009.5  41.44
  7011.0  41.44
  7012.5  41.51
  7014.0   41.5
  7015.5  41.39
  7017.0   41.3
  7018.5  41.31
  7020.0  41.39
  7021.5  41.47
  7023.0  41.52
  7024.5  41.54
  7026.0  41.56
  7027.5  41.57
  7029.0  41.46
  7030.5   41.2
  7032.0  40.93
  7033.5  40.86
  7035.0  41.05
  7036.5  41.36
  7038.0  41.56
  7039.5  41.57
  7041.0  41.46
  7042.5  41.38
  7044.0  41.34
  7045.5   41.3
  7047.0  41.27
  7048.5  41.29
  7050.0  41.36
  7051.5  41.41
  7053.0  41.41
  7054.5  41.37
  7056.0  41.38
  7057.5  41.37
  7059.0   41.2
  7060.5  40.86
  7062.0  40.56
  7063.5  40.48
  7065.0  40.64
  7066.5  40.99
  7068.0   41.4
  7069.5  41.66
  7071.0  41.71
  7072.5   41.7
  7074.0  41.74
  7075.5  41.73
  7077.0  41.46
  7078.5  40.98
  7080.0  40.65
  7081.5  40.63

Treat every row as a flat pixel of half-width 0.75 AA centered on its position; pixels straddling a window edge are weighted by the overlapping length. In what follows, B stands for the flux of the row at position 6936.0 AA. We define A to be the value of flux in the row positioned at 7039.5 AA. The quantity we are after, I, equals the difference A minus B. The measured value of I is -0.5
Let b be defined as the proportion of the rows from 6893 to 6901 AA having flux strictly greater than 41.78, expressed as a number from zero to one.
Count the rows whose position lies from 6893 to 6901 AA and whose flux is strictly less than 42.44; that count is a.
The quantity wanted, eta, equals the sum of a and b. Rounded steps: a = 5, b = 1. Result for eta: 6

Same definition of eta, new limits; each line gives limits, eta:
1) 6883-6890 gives 1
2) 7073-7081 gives 5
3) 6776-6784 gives 1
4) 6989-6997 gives 5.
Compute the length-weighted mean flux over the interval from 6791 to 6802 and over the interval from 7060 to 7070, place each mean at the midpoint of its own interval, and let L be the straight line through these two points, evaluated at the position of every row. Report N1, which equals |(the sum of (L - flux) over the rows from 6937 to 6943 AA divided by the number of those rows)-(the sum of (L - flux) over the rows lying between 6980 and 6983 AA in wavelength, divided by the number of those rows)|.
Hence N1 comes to 0.08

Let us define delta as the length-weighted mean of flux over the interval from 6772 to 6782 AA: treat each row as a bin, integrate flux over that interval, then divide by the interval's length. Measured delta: 43.3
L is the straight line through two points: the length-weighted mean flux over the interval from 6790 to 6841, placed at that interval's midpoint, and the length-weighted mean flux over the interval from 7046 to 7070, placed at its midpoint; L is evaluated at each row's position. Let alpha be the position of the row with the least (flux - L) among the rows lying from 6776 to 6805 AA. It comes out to 6783.0 AA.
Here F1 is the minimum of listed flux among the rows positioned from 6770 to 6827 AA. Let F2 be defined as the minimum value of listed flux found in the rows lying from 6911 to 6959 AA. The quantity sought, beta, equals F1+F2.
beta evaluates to 84.3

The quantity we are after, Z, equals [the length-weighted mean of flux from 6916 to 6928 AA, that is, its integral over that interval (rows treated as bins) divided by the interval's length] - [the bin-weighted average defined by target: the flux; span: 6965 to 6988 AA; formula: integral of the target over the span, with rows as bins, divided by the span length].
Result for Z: 0.38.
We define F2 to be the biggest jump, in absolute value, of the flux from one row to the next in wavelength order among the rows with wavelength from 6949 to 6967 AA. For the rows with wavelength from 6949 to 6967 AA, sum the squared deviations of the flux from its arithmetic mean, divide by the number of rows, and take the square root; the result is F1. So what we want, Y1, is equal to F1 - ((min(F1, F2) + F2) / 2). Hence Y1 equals -0.016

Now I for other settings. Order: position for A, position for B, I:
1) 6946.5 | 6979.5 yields 1.0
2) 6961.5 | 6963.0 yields -0.1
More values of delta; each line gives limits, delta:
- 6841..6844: 43.4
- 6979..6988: 41.8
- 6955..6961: 41.6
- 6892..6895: 42.4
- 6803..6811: 43.1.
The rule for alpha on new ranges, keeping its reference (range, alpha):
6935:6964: 6958.5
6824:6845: 6829.5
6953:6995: 6990.0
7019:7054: 7033.5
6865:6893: 6865.5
